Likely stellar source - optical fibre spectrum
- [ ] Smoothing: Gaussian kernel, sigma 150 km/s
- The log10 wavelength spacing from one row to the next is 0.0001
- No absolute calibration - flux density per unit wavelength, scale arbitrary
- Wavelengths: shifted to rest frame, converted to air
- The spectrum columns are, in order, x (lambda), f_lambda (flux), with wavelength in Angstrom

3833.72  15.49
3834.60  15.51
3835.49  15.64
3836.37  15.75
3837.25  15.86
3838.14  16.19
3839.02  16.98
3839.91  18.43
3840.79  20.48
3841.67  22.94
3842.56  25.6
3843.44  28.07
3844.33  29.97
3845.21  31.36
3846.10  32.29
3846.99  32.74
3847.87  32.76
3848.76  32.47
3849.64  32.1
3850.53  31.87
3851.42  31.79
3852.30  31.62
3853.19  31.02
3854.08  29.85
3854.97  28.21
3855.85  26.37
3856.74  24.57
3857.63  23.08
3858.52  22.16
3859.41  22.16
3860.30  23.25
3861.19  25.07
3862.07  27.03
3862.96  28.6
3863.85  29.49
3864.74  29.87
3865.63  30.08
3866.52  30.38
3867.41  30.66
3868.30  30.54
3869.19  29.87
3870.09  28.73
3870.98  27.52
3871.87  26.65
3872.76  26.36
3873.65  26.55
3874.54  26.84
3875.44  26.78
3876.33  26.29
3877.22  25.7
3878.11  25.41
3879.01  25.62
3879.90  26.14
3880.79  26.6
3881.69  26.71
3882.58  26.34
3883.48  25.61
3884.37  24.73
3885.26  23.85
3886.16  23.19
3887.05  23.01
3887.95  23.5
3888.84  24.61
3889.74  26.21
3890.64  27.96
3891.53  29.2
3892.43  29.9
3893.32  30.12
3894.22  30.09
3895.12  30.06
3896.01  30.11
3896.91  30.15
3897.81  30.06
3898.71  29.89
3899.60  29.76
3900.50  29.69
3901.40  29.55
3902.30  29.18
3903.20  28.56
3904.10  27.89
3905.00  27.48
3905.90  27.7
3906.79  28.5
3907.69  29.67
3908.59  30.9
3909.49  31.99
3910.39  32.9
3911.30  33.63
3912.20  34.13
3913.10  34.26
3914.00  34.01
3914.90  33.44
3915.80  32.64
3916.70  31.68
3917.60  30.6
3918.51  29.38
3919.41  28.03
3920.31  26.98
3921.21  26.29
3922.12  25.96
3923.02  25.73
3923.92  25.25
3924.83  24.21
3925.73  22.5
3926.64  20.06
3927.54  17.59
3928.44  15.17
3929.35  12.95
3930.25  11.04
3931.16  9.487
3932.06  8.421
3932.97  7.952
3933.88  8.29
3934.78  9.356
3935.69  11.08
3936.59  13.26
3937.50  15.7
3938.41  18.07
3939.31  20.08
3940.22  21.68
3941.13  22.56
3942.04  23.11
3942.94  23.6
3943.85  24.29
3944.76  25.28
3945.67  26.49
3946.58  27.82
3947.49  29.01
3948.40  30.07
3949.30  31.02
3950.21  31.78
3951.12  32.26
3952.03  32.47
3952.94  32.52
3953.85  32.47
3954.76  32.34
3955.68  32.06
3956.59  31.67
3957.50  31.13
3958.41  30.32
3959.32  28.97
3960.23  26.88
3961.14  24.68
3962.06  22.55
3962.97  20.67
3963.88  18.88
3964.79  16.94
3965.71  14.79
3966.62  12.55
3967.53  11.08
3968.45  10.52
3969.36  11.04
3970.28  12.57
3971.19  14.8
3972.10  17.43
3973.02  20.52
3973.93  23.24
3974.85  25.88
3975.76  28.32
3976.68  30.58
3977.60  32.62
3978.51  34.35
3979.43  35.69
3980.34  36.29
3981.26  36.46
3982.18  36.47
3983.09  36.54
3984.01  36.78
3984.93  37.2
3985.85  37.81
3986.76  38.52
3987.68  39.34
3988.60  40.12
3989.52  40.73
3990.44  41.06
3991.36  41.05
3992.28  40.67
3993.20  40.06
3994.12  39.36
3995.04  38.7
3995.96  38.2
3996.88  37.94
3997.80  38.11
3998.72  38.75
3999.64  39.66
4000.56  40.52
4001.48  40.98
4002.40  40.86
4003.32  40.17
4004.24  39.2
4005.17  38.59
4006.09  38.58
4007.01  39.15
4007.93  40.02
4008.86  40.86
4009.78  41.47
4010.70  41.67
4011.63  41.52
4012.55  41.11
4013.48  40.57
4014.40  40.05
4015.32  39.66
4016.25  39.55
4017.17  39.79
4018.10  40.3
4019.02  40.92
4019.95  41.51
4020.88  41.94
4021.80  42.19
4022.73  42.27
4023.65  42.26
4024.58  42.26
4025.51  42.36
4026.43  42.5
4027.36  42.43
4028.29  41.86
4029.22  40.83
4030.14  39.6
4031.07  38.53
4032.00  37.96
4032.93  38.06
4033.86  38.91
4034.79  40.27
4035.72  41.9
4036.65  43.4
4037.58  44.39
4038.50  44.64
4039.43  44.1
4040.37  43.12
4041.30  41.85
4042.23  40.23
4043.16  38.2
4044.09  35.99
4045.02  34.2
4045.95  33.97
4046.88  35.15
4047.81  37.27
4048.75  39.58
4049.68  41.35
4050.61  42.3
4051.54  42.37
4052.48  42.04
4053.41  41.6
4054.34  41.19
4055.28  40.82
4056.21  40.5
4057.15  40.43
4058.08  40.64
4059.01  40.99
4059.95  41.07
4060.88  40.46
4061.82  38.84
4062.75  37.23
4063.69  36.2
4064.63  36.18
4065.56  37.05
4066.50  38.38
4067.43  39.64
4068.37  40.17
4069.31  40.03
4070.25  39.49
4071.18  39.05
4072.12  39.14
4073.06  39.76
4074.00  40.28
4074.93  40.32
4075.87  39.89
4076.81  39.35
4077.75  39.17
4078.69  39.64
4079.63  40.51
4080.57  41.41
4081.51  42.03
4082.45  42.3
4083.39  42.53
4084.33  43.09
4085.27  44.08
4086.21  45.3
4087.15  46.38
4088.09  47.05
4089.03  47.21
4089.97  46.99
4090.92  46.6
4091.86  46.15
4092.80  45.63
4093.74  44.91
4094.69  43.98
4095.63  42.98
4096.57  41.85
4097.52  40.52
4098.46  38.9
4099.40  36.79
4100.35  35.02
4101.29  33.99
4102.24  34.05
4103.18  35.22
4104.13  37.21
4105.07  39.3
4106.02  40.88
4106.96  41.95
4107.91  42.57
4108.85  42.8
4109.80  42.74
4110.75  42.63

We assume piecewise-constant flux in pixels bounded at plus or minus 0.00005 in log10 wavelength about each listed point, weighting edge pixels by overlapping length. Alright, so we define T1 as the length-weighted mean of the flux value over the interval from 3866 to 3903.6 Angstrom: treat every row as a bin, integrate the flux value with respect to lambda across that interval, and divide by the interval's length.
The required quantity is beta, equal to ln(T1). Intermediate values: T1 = 28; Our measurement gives 3.32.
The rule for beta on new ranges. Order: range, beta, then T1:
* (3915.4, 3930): 3.20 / 24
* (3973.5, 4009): 3.62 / 37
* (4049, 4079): 3.69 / 40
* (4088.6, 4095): 3.83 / 46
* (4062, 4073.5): 3.65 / 39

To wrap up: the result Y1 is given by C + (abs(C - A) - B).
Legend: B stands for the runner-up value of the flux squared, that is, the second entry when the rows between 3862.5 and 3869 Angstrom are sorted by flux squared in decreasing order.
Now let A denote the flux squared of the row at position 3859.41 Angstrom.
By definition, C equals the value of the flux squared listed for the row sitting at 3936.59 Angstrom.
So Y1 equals -442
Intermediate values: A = 491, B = 933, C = 176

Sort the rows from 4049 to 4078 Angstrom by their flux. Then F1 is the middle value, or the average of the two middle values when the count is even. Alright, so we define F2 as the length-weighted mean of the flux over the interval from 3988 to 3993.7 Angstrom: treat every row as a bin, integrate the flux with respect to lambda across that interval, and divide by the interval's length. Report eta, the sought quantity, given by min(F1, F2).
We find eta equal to 40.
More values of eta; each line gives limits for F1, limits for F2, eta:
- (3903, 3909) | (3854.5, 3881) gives 27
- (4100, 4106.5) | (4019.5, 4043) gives 35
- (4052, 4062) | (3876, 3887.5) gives 25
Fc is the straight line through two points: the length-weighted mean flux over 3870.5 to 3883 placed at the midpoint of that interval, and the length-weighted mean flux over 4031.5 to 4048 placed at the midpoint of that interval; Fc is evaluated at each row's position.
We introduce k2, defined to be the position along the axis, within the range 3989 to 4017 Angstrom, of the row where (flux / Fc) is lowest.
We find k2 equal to 4006.09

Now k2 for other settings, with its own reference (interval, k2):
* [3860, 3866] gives 3860.30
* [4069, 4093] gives 4077.75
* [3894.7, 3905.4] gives 3905.00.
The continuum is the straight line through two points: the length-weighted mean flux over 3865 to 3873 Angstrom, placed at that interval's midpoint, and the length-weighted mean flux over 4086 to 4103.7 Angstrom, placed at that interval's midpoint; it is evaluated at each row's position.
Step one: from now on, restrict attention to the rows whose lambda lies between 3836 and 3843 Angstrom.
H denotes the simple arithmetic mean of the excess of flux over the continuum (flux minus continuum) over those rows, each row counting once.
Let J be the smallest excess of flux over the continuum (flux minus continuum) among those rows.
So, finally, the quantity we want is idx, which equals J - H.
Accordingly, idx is -3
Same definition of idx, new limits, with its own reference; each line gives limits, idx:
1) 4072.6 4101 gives -8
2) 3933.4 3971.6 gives -13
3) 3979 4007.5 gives -2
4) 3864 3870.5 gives -1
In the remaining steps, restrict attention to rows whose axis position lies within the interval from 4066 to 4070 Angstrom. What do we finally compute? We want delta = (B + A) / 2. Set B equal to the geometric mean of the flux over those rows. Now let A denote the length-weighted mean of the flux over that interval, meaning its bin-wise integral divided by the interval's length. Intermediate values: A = 39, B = 40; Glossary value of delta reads 39.5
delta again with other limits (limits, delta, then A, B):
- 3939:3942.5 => 21.9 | 22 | 22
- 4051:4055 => 41.8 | 42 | 42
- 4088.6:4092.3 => 46.7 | 47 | 47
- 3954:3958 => 31.8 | 32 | 32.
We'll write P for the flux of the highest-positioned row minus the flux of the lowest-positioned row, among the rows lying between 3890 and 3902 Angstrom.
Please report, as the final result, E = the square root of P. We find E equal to 1.26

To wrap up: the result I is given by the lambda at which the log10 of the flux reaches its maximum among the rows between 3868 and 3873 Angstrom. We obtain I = 3868.30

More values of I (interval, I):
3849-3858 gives 3849.64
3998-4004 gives 4001.48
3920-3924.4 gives 3920.31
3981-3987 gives 3986.76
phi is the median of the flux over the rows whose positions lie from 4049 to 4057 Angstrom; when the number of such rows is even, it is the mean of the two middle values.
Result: 41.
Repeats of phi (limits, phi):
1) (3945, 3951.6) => 30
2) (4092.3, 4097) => 44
